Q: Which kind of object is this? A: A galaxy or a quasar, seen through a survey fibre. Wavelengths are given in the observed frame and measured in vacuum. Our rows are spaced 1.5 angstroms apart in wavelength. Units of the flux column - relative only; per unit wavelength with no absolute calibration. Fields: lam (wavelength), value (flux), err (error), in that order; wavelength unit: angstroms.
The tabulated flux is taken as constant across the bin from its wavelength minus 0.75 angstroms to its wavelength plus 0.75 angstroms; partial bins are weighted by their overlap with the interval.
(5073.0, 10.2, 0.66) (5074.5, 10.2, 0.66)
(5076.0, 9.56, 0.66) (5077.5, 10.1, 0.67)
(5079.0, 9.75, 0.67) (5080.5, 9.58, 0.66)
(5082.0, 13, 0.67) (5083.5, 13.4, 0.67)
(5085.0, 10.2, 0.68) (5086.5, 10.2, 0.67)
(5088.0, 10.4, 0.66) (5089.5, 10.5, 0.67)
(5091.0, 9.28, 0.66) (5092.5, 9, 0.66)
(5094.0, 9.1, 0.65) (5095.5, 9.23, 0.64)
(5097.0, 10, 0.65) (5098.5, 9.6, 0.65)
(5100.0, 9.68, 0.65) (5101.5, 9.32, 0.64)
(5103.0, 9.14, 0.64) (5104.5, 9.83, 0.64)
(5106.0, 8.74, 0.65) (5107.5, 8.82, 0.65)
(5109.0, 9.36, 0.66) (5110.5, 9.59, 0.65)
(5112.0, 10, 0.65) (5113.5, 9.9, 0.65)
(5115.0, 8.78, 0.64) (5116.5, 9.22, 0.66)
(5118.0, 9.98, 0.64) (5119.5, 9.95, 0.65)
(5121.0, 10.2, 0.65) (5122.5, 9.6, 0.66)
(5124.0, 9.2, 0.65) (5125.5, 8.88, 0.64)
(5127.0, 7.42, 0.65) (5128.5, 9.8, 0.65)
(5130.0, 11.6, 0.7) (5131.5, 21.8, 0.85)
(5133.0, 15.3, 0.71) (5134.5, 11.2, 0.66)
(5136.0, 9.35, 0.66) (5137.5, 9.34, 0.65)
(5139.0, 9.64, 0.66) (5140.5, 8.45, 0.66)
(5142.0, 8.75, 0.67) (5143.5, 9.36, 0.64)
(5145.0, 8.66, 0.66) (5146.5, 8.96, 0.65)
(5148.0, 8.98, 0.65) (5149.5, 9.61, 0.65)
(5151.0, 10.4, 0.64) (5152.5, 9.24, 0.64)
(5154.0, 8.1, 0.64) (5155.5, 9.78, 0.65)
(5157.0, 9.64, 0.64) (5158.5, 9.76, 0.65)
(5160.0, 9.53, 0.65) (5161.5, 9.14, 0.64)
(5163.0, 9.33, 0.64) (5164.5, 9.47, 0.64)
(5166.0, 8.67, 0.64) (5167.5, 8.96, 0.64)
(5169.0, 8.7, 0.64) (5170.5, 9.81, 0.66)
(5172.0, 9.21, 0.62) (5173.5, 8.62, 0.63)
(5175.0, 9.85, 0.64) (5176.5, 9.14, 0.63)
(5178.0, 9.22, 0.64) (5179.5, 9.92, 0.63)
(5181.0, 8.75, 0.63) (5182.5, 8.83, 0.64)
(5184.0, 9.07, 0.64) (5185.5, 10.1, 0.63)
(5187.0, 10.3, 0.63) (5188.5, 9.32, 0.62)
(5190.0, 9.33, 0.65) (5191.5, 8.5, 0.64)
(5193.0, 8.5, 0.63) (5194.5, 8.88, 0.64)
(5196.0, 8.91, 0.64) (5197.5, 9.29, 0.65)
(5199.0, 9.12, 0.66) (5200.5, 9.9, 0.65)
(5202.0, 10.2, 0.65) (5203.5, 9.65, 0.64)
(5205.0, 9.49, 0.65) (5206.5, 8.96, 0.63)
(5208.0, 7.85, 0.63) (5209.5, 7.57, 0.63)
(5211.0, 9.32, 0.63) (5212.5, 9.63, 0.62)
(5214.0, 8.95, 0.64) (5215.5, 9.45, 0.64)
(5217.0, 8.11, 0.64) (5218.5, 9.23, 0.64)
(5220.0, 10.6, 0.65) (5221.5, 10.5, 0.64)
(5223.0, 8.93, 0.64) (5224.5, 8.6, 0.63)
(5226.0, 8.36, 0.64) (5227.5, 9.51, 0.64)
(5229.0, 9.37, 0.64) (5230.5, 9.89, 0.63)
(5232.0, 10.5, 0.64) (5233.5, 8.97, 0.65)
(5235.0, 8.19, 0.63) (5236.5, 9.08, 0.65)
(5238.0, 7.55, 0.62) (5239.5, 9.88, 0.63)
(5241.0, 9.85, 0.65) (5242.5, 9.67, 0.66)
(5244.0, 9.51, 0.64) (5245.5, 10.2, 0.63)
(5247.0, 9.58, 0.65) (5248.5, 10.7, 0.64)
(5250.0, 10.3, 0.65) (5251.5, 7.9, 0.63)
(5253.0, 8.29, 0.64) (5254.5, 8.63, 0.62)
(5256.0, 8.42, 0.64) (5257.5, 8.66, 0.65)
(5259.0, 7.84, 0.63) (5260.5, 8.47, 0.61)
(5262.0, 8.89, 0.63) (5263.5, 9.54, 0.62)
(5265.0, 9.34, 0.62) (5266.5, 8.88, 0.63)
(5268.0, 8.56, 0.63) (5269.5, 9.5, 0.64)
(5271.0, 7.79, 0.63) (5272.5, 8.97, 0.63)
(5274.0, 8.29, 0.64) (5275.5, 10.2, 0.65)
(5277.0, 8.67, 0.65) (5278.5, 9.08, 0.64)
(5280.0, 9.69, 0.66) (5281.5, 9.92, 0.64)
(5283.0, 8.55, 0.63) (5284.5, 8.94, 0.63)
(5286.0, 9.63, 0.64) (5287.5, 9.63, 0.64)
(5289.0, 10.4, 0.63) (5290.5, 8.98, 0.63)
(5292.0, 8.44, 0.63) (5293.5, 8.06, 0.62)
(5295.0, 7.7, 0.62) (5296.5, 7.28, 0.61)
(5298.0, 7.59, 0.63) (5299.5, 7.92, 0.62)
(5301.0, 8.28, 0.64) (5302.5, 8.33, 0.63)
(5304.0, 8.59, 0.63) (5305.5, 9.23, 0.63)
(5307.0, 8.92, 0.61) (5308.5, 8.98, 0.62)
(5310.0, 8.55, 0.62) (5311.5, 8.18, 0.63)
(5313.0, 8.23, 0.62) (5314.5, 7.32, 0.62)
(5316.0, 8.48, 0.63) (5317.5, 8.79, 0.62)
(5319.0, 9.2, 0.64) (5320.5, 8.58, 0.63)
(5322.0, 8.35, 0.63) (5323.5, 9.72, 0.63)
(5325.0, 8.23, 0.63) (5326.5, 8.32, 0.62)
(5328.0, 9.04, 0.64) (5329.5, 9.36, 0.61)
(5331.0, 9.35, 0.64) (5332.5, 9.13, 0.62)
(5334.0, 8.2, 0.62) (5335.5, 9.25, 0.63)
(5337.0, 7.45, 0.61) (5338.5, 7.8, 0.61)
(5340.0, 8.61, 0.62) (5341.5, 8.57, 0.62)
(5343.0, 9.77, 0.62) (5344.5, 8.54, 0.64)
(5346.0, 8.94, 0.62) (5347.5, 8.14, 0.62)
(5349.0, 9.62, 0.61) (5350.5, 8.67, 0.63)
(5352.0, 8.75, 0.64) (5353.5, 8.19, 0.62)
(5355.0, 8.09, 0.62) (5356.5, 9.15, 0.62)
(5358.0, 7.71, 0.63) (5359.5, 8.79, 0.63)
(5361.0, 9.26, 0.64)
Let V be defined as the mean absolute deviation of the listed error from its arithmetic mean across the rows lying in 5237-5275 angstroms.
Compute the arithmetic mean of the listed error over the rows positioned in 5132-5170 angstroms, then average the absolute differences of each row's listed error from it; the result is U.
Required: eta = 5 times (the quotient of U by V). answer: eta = 5.1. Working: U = 0.0100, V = 0.0097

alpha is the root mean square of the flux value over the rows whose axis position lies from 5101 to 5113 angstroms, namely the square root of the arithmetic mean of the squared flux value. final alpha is 9.4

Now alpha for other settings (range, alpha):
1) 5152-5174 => 9.2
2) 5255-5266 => 8.8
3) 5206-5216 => 8.8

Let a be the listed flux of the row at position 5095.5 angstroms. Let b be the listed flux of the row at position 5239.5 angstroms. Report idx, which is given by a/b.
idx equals 0.93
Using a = 9.23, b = 9.88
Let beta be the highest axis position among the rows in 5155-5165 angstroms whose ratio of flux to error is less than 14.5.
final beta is 5161.5 angstroms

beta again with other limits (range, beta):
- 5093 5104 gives 5103.0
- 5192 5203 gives 5199.0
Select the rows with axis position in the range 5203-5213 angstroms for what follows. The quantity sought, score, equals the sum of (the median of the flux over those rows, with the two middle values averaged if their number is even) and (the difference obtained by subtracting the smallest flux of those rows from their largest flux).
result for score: 11.4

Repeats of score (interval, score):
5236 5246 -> 12.3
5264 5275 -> 10.6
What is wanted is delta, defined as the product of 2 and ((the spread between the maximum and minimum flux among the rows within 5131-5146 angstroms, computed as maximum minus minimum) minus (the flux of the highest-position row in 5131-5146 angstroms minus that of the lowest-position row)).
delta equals 53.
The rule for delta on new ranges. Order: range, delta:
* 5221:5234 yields 7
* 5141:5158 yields 3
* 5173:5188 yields 0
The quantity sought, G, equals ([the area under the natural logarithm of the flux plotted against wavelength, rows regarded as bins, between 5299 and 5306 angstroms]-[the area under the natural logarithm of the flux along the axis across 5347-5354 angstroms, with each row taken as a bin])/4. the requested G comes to 0.0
